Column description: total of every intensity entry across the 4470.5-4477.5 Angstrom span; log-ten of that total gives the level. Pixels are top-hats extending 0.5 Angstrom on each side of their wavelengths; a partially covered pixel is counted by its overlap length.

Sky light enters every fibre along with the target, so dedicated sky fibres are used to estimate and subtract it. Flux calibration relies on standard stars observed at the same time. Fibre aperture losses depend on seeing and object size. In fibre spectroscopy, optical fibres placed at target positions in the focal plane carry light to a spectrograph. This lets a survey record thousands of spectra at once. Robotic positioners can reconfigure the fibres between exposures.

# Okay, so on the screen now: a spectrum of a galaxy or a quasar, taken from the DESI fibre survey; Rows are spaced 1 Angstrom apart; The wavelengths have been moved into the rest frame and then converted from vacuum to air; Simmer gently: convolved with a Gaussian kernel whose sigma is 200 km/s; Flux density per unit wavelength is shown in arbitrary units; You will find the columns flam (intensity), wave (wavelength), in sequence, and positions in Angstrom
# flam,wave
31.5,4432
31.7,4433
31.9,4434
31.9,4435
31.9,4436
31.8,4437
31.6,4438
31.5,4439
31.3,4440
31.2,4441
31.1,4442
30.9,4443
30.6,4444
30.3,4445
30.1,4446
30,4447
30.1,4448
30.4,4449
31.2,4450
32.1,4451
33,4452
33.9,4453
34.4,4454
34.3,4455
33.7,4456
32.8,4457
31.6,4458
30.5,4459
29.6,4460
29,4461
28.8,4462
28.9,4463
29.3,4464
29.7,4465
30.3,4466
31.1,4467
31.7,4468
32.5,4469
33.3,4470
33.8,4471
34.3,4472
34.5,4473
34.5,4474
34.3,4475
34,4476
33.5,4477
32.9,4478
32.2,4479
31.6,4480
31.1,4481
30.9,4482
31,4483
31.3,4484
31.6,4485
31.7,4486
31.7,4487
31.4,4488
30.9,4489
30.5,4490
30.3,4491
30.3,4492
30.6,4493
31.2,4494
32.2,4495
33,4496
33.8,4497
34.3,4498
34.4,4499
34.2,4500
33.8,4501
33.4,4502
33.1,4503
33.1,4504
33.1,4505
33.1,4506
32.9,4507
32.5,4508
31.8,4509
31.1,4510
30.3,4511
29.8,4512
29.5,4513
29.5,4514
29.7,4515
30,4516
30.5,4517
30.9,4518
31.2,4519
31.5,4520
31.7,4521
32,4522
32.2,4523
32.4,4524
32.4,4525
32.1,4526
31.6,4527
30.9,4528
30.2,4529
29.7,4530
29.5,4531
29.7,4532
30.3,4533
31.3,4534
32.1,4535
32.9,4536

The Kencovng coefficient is 2.38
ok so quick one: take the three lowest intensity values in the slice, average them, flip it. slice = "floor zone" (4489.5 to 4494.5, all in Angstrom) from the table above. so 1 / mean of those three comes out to 0.0329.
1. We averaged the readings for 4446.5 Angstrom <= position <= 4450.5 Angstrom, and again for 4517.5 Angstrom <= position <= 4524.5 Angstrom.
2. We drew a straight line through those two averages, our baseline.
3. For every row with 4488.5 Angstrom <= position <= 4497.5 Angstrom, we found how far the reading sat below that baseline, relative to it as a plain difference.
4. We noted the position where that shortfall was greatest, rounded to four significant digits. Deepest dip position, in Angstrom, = 4492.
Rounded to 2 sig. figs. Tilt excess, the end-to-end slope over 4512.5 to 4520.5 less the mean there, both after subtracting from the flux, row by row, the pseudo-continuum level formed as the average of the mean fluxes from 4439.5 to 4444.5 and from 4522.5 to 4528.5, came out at 1.4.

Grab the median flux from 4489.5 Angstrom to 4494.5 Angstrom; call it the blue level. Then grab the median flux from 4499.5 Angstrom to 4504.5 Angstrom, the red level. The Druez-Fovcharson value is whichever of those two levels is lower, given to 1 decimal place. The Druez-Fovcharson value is 30.5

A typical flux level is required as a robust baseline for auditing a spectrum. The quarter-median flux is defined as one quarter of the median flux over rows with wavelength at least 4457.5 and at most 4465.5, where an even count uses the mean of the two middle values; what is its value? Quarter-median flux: 7.4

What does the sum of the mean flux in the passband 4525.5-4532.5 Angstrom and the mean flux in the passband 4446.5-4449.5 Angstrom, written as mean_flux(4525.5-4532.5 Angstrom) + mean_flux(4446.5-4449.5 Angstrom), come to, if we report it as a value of 60.7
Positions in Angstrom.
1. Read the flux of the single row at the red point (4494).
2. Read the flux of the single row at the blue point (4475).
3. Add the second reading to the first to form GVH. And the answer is 65.5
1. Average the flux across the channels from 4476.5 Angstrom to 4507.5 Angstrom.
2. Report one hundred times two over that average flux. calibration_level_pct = 6.21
